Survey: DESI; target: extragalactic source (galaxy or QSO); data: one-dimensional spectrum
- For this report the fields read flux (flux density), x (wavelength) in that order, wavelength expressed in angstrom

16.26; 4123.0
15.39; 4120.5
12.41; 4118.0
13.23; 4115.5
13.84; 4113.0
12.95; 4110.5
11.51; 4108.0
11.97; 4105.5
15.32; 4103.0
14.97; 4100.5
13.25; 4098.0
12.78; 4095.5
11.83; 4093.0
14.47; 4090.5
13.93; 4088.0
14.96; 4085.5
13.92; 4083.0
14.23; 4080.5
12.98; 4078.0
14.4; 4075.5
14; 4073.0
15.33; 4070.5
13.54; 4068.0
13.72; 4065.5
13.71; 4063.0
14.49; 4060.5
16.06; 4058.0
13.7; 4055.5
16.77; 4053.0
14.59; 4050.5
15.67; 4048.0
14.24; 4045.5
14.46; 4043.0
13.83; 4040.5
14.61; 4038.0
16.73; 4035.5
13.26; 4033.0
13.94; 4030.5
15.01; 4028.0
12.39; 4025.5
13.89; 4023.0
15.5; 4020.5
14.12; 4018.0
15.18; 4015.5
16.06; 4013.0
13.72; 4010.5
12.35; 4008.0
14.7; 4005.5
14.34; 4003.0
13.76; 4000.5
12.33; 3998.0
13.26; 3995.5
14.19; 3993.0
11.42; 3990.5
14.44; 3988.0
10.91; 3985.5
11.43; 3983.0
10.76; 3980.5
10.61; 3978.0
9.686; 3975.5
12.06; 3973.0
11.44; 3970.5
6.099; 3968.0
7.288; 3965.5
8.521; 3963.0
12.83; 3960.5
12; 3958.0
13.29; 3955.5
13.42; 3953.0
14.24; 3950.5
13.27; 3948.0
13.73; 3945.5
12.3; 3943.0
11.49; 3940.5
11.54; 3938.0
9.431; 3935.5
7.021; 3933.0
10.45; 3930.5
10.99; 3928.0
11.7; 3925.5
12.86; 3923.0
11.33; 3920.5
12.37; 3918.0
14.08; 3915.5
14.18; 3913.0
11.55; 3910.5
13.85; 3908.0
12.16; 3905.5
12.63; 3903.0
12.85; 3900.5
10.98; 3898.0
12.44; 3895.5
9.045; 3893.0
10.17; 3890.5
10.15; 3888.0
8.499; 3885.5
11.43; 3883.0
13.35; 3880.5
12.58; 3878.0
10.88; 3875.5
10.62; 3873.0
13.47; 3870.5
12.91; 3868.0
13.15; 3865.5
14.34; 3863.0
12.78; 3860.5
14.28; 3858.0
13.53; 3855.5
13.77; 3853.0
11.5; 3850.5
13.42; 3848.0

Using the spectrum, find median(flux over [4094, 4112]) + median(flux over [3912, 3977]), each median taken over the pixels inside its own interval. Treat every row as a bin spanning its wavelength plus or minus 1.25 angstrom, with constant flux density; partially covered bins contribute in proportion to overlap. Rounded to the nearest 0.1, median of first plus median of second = 24.8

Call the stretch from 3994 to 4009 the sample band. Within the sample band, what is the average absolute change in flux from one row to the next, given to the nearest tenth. 1.1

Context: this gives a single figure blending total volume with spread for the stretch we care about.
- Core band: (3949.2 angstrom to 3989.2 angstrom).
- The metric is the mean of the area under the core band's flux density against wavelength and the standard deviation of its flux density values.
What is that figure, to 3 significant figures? 225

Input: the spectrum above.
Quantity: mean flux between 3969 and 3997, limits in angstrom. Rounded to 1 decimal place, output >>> 11.8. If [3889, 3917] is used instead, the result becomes 12.2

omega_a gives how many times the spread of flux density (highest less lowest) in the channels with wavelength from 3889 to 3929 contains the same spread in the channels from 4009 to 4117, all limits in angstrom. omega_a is 1.0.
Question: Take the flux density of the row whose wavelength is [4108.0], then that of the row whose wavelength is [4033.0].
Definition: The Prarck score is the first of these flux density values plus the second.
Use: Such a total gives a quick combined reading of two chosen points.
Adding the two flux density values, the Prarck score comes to 24.8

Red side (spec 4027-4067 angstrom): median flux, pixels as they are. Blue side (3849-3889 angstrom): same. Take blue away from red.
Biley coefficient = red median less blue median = 1.6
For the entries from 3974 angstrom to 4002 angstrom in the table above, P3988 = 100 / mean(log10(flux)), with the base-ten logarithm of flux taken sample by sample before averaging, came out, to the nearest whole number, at 93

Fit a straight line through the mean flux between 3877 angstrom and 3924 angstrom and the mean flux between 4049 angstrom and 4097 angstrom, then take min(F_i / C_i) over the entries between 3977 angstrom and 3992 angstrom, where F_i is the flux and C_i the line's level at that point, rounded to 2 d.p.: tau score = 0.82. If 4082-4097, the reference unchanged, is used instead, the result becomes 0.82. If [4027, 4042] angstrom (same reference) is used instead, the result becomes 0.97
